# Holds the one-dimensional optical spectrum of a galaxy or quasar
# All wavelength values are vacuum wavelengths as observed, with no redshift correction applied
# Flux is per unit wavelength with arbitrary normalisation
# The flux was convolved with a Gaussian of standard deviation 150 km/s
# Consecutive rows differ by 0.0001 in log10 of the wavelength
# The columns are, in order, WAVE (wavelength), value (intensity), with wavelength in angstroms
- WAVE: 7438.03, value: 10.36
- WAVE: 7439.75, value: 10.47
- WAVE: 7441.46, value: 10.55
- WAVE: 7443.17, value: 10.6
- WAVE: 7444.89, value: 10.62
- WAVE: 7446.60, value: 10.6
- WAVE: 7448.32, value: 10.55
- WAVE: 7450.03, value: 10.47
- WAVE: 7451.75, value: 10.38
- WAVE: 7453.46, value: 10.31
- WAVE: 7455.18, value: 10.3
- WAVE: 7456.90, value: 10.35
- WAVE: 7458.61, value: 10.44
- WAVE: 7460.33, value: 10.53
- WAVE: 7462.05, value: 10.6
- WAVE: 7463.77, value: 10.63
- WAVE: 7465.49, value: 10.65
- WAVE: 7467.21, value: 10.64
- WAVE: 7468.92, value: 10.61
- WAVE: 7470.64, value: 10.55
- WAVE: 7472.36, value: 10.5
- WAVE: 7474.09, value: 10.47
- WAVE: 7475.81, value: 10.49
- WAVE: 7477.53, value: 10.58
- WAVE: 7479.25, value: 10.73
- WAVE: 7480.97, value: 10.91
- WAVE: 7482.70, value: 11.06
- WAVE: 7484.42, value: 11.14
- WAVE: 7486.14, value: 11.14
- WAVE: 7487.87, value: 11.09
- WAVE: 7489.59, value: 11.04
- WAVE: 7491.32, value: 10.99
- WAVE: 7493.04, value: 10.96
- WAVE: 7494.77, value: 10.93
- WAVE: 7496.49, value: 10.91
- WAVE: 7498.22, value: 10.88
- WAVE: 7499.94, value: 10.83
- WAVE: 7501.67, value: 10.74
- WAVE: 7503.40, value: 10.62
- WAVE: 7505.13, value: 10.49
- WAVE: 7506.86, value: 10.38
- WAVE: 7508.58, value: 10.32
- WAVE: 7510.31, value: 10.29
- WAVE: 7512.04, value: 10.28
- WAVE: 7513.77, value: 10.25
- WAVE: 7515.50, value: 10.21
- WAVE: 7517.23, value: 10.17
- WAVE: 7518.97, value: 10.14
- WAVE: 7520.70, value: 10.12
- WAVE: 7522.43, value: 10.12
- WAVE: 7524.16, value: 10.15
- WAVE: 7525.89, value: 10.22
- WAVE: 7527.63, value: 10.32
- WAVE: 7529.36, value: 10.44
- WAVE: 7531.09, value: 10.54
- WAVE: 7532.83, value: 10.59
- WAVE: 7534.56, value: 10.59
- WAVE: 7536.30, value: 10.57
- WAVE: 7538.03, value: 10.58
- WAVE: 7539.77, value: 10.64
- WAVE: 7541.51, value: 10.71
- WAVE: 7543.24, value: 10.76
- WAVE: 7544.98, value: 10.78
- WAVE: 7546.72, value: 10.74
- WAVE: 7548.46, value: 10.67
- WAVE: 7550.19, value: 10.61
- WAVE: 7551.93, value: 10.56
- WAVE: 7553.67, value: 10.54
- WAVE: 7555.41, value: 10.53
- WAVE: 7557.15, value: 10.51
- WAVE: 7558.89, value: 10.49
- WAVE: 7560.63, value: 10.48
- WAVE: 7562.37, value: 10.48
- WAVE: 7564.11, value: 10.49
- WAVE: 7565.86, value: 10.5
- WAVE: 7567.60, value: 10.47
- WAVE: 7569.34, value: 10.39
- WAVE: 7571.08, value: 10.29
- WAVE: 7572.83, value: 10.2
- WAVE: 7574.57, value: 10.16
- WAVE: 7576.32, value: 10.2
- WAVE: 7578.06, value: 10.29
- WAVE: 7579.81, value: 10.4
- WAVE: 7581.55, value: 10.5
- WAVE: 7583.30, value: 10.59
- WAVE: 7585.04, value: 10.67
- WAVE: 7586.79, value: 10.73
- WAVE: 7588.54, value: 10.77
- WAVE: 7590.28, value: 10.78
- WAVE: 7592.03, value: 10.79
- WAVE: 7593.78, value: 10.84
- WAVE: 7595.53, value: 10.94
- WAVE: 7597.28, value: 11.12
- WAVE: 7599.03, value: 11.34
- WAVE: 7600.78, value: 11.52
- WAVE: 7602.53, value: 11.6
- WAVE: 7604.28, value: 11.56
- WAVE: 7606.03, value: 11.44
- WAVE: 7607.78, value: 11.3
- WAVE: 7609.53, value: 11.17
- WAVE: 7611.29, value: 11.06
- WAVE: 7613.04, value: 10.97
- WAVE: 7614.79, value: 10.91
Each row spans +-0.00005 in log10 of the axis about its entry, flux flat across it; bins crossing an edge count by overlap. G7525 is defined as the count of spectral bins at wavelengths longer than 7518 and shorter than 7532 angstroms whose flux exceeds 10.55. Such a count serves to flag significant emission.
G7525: 0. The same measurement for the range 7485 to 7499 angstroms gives 8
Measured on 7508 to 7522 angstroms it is 0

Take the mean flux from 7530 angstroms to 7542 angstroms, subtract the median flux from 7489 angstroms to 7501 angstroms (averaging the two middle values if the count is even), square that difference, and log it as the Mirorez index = 0.11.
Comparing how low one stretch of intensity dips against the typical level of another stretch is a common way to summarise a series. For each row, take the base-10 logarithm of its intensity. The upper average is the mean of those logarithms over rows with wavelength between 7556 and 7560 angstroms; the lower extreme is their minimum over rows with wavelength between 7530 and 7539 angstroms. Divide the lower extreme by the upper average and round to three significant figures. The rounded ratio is 1.00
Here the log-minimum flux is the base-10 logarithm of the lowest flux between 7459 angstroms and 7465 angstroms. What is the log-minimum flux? 1.022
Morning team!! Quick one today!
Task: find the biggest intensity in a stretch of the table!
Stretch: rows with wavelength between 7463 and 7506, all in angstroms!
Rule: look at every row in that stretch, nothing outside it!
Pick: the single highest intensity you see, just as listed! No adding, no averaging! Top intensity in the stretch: 11.14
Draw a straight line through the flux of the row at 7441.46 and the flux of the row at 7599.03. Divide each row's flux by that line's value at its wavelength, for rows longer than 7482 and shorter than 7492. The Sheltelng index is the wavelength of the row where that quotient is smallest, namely 7491.32 angstroms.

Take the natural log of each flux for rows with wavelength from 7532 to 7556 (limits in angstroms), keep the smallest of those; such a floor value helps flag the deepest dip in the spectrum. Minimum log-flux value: 2.35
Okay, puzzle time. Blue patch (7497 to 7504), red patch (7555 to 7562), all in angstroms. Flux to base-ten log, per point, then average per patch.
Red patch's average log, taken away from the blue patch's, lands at 0.011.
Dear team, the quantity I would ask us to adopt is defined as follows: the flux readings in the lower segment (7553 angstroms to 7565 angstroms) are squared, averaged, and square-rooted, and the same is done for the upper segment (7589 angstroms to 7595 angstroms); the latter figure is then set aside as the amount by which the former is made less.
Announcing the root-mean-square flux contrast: -0.30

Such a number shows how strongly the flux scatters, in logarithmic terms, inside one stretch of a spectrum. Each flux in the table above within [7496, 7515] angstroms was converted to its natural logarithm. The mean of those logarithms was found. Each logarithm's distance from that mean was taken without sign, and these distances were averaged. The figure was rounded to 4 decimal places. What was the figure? 0.0216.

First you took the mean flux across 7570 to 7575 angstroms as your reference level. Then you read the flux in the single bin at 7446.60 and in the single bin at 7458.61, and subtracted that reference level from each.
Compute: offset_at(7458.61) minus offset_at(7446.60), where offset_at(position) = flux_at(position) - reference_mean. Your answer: -0.16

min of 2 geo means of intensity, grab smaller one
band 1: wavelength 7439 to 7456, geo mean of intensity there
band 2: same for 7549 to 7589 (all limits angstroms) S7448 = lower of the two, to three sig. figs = 10.5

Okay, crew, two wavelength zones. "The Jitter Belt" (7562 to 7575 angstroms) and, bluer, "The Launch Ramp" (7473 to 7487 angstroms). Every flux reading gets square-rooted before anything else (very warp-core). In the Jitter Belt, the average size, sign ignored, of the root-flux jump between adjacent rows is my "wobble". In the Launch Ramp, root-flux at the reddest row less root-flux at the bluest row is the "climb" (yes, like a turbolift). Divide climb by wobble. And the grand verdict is 13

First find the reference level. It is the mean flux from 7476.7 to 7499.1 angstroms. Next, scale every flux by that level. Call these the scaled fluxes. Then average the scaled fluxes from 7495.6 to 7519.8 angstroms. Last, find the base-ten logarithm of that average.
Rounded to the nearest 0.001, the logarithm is -0.020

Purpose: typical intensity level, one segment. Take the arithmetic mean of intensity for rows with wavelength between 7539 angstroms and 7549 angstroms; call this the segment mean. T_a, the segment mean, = 10.7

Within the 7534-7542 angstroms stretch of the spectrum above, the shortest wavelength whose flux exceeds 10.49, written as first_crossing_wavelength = 7534.56 angstroms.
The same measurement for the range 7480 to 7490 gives 7480.97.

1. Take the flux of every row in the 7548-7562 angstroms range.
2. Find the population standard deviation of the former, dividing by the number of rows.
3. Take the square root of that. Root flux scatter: 0.24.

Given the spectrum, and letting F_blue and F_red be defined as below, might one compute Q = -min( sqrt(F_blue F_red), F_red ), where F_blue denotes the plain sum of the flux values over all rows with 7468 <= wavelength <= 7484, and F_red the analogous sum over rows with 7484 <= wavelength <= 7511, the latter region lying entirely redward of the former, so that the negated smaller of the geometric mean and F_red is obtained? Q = -129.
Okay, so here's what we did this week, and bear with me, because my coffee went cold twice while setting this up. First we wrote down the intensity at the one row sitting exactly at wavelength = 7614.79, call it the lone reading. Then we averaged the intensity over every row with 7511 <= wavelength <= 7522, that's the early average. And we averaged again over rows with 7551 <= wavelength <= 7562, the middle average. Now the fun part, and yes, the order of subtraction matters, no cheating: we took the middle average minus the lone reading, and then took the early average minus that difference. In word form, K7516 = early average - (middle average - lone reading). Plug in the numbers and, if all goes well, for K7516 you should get 10.6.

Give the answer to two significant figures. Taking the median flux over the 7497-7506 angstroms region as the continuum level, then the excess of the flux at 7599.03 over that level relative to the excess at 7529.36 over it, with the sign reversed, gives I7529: 2.0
